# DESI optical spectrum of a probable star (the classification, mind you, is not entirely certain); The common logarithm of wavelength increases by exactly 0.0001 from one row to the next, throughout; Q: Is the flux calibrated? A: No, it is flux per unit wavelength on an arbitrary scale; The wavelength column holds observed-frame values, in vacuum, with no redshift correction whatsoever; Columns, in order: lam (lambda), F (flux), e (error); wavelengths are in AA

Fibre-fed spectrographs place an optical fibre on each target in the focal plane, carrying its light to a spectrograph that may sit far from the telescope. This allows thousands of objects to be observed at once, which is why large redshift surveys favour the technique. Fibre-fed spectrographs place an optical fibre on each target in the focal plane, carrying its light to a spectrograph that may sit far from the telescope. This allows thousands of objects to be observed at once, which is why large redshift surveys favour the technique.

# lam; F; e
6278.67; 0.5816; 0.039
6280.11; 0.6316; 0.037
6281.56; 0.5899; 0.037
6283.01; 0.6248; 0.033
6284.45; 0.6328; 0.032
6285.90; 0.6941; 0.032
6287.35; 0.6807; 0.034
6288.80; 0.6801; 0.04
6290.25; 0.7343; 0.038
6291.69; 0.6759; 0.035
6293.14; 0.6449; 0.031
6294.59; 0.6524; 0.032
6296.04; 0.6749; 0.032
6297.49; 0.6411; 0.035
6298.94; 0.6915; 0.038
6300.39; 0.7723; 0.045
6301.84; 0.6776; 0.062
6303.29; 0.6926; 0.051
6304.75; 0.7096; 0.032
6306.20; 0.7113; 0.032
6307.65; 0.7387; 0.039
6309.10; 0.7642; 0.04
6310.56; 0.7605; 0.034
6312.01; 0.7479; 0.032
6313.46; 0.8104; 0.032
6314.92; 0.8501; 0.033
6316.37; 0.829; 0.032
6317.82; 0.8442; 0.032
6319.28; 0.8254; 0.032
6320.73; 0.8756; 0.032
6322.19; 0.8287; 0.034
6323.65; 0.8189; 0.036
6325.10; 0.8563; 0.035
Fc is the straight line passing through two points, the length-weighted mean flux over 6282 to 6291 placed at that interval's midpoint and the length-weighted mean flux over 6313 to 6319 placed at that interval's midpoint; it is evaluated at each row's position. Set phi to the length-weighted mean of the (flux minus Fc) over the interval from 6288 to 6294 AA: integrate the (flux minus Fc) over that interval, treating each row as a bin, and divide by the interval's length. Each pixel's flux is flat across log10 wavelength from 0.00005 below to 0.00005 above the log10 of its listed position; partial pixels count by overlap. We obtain -0.0137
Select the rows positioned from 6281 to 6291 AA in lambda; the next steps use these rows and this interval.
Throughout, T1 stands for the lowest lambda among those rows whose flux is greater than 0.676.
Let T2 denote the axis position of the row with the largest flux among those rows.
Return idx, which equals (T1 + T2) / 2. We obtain 6288.1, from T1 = 6285.90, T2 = 6290.25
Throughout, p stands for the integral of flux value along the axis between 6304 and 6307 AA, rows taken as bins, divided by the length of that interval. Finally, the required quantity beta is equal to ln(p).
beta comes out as -0.34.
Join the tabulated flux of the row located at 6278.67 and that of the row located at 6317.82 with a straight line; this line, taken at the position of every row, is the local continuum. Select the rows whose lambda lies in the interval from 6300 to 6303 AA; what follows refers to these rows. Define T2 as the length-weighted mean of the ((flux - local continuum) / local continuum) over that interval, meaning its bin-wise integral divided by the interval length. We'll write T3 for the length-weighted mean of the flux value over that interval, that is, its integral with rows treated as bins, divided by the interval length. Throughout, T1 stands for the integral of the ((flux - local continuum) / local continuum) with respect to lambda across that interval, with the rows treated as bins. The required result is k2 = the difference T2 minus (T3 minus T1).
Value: -0.82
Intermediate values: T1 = -0.08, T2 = -0.027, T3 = 0.72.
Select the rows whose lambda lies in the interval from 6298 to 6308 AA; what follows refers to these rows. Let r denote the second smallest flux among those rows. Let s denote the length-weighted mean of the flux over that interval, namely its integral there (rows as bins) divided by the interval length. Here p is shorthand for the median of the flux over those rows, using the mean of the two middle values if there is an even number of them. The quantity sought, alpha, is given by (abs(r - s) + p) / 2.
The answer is 0.364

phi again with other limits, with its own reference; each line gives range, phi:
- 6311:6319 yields -0.0132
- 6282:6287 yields -0.0117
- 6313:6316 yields 0.0065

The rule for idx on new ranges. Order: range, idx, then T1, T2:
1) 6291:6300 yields 6298.9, 6298.94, 6298.94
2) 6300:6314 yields 6306.9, 6300.39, 6313.46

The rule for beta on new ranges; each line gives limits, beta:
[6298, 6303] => -0.34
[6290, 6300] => -0.39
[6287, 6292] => -0.36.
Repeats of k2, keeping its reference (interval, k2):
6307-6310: -0.90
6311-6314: -0.94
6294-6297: -0.85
